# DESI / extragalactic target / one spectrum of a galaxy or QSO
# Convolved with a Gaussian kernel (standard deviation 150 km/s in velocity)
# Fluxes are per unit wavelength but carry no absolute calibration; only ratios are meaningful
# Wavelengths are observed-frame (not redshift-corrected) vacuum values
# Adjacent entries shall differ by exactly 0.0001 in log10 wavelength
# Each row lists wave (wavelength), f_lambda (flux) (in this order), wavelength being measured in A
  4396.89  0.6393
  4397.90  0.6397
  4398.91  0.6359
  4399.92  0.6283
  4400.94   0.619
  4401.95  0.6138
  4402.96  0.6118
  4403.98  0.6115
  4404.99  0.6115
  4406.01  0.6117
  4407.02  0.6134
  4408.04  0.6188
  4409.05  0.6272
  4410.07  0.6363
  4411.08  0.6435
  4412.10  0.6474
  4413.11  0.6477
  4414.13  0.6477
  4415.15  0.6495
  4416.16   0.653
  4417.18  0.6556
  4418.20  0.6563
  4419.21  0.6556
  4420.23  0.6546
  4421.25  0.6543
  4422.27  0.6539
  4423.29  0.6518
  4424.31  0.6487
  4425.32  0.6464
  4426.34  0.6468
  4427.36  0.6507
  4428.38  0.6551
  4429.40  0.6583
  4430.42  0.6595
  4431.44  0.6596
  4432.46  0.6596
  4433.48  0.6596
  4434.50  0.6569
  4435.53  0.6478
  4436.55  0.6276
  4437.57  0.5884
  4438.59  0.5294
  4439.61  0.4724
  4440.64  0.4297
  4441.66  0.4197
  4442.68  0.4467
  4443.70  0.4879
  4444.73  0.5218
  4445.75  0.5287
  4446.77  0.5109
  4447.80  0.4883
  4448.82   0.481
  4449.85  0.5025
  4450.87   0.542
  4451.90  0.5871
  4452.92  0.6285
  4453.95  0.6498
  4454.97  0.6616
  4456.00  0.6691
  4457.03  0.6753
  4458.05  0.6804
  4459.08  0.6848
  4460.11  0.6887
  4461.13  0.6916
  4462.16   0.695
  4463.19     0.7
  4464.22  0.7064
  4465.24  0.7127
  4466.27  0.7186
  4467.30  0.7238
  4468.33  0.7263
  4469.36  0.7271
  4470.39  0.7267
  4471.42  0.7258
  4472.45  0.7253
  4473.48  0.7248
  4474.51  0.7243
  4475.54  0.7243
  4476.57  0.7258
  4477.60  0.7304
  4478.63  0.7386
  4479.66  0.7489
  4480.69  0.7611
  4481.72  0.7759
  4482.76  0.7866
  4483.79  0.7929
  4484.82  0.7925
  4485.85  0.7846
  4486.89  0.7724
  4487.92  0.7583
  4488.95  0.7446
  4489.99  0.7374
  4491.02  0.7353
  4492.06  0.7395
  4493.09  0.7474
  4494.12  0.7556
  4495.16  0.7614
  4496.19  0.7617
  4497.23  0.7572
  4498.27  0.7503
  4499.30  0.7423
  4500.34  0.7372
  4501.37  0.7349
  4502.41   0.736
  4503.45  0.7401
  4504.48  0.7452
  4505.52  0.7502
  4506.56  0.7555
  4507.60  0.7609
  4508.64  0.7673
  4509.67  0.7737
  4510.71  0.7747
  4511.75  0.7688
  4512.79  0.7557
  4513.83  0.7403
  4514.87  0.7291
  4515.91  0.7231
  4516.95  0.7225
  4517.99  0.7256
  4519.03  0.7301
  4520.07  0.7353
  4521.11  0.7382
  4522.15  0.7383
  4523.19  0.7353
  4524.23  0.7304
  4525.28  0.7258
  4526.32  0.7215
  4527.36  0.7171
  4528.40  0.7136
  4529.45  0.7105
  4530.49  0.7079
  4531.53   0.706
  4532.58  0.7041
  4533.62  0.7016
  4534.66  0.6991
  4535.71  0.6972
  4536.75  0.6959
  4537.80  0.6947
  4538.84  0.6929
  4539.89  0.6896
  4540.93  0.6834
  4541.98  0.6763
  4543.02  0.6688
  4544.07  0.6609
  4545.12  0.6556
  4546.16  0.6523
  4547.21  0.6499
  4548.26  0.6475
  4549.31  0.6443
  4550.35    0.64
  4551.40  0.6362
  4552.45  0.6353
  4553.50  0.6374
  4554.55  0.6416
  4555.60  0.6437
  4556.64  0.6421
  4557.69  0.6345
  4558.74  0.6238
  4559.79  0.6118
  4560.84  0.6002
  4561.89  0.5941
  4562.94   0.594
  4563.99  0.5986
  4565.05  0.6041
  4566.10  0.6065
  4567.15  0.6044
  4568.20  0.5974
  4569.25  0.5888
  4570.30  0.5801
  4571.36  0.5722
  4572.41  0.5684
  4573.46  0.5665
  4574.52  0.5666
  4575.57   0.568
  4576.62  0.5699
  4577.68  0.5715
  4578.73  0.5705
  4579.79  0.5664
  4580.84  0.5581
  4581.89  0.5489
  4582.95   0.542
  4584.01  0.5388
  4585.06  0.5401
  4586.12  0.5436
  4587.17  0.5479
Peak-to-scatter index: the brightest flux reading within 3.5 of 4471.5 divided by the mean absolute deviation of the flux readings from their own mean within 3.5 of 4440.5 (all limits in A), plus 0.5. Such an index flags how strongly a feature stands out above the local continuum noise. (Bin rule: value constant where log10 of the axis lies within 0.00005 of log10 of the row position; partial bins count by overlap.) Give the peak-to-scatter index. 16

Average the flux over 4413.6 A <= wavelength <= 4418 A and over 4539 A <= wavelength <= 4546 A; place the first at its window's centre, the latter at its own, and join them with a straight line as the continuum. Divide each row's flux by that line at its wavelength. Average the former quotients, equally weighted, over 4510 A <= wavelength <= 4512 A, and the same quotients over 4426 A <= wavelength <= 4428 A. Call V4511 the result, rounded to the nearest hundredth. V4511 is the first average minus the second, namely 0.16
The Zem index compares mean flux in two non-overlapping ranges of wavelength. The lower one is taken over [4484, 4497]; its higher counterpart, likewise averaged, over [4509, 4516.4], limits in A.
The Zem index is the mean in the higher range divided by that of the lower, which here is 0.99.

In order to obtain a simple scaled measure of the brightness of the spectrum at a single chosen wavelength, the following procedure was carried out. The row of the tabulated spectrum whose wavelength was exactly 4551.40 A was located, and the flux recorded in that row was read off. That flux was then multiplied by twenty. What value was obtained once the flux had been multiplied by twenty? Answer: 12.7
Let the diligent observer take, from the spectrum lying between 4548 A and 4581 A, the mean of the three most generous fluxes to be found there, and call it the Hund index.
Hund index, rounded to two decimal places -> 0.65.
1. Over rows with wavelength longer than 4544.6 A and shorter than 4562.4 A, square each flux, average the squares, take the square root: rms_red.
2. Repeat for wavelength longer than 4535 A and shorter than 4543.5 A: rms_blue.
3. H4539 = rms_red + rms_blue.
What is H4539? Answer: 1.32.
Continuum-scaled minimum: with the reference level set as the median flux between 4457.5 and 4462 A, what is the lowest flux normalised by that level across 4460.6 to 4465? 1.01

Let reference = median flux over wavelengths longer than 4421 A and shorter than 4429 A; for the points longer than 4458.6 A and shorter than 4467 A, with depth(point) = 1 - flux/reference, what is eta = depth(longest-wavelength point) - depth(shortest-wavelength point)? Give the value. -0.052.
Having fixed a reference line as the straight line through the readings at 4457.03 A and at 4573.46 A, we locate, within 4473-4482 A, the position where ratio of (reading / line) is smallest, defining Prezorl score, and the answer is 4473.48 A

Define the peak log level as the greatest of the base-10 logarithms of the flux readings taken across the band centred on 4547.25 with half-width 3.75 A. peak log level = -0.18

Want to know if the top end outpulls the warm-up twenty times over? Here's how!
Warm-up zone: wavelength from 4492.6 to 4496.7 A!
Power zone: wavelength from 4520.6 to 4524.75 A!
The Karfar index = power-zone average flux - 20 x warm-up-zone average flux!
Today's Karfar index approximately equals -14.4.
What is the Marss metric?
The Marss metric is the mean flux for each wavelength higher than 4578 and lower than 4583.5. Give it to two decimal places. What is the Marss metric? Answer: 0.56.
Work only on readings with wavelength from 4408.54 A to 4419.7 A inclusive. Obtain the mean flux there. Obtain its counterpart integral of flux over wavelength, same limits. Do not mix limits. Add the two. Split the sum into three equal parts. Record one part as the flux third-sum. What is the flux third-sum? 2.63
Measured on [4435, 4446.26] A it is 2.12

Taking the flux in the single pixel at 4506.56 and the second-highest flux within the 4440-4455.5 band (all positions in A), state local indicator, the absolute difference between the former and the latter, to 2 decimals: 0.11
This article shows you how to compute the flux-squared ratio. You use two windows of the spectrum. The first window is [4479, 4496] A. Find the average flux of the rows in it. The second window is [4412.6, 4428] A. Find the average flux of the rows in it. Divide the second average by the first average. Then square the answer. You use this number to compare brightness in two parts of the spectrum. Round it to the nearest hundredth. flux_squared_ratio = 0.73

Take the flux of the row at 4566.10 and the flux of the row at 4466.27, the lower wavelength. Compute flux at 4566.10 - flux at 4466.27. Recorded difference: -0.11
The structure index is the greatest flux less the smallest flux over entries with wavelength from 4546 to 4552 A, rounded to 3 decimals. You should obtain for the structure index 0.016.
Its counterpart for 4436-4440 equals 0.155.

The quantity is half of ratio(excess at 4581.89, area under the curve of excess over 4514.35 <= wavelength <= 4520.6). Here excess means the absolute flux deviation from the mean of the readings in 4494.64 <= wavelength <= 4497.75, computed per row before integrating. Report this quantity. 0.5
